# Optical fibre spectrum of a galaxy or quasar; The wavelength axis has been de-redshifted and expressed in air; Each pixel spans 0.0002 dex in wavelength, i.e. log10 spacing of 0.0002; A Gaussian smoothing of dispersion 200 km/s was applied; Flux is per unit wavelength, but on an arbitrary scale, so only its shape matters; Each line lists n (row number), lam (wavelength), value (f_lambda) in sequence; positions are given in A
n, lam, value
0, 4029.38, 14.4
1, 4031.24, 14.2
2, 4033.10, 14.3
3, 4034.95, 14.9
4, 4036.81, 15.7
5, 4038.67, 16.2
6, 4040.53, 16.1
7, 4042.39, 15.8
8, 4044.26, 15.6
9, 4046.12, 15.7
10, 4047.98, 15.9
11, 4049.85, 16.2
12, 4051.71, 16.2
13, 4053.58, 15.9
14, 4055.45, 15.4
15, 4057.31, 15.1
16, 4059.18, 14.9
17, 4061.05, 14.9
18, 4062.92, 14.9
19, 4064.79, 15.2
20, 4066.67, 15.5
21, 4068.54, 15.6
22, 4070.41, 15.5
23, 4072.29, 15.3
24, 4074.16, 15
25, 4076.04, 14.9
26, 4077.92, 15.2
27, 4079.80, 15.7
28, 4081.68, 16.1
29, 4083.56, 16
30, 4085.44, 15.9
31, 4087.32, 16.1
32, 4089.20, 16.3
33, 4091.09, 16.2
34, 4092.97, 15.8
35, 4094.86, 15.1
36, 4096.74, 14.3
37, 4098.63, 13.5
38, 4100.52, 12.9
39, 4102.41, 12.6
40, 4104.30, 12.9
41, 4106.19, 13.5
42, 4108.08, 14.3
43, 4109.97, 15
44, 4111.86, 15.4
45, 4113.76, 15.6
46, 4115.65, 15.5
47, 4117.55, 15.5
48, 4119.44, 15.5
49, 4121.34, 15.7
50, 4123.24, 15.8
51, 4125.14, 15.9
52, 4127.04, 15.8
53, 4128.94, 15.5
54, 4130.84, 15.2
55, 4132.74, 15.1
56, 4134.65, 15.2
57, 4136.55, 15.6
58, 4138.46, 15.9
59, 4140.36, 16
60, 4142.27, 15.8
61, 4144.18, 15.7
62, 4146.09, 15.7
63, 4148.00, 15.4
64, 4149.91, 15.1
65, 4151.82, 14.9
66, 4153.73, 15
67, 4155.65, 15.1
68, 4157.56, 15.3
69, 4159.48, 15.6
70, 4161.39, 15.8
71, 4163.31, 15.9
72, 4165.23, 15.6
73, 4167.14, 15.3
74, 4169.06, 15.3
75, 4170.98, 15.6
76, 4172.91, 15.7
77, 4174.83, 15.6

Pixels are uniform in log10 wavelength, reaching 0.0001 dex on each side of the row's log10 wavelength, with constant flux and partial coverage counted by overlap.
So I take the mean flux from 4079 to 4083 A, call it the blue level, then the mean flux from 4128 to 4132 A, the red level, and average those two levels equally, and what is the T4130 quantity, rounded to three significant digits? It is 15.6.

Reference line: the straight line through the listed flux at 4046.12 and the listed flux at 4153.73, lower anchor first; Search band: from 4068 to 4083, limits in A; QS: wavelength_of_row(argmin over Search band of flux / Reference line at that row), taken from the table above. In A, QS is 4076.04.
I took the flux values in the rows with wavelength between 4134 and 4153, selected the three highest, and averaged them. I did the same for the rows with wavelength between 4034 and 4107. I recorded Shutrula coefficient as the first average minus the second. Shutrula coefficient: -0.33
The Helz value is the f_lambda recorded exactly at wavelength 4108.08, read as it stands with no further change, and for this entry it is 14.3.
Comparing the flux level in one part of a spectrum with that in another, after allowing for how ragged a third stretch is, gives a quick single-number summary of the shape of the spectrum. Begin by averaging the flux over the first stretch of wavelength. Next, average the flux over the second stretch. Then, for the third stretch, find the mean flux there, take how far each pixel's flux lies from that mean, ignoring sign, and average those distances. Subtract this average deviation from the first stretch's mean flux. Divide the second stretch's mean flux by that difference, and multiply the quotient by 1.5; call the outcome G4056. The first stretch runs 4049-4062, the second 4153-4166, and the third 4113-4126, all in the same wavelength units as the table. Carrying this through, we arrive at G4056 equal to 1.51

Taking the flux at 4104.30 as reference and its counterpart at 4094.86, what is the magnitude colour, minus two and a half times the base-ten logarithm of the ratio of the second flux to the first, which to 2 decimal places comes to -0.17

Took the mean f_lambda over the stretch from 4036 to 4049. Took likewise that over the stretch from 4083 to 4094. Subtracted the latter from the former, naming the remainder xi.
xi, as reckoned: -0.19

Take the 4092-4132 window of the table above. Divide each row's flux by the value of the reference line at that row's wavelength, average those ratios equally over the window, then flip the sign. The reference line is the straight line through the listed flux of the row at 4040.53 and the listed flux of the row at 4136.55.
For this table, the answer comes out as -0.943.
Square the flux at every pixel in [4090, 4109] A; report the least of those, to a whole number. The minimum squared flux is 159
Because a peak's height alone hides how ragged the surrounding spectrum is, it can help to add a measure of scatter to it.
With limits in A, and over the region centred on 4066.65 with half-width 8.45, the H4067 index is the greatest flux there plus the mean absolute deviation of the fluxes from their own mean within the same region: 15.8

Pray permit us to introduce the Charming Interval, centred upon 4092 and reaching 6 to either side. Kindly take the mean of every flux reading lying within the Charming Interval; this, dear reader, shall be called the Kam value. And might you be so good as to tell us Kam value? 15.6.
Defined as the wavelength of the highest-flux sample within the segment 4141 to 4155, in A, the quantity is 4142.27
